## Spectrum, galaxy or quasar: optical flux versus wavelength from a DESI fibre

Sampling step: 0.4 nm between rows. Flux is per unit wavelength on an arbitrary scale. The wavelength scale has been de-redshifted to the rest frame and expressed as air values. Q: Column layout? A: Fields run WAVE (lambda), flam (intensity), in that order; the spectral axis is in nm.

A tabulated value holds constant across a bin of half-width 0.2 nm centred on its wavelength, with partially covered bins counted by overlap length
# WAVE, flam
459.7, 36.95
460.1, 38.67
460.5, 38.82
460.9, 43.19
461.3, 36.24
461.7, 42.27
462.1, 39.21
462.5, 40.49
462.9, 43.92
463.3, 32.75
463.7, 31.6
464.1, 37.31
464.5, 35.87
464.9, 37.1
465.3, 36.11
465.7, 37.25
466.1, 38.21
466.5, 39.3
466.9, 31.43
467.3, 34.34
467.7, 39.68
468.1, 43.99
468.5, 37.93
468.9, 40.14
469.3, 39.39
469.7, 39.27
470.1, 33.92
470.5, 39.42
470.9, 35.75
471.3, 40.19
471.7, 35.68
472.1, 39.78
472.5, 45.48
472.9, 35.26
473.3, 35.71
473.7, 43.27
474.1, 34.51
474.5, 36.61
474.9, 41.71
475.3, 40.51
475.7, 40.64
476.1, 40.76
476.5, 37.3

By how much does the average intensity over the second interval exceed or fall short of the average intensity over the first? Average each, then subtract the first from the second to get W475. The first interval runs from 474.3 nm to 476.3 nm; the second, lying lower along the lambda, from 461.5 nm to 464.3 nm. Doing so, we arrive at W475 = -1.8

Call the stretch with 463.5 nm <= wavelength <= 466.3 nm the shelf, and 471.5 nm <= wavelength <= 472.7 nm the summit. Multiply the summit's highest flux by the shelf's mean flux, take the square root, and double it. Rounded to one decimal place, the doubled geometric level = 81.2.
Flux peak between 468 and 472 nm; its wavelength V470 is 468.1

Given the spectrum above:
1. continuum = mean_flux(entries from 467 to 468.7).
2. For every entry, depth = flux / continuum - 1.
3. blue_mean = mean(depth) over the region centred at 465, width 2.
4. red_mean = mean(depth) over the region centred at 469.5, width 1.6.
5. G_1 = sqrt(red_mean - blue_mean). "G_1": 0.19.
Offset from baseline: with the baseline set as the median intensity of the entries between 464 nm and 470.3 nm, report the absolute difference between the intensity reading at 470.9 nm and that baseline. 1.9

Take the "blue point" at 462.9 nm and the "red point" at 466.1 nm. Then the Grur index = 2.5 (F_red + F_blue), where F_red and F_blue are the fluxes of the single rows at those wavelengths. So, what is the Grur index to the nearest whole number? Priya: 205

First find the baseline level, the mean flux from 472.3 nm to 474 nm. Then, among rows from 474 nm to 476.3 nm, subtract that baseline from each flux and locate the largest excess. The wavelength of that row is 474.9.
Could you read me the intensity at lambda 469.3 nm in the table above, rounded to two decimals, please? 39.39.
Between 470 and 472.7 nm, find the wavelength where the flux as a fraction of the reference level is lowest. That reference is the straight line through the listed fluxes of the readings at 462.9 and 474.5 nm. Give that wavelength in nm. 470.1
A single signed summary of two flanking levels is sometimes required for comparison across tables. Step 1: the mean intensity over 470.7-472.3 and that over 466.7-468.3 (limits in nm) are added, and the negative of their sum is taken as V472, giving -75.2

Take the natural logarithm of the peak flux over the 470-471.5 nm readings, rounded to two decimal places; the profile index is 3.69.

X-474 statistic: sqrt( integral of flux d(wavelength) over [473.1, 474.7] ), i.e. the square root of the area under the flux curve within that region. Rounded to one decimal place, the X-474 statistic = 7.7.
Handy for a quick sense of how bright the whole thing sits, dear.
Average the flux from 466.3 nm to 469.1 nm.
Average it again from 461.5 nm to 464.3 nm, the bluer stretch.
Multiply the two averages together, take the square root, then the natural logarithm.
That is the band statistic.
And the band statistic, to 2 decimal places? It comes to 3.64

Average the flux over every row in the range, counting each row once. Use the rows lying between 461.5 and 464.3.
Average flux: 38.2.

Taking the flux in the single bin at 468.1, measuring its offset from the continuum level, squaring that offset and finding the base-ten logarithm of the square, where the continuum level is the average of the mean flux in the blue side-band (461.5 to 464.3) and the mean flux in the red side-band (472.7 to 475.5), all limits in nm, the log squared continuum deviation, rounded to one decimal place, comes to 1.5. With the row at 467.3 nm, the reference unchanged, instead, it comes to 1.2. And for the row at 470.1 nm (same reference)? 1.3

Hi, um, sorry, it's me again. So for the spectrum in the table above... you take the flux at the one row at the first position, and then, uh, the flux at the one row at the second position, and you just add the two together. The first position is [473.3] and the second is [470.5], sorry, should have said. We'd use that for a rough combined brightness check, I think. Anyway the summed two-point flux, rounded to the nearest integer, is 75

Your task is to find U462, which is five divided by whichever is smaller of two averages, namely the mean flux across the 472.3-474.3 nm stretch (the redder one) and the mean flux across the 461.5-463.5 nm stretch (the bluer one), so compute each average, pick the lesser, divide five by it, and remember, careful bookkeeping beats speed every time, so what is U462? 0.129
